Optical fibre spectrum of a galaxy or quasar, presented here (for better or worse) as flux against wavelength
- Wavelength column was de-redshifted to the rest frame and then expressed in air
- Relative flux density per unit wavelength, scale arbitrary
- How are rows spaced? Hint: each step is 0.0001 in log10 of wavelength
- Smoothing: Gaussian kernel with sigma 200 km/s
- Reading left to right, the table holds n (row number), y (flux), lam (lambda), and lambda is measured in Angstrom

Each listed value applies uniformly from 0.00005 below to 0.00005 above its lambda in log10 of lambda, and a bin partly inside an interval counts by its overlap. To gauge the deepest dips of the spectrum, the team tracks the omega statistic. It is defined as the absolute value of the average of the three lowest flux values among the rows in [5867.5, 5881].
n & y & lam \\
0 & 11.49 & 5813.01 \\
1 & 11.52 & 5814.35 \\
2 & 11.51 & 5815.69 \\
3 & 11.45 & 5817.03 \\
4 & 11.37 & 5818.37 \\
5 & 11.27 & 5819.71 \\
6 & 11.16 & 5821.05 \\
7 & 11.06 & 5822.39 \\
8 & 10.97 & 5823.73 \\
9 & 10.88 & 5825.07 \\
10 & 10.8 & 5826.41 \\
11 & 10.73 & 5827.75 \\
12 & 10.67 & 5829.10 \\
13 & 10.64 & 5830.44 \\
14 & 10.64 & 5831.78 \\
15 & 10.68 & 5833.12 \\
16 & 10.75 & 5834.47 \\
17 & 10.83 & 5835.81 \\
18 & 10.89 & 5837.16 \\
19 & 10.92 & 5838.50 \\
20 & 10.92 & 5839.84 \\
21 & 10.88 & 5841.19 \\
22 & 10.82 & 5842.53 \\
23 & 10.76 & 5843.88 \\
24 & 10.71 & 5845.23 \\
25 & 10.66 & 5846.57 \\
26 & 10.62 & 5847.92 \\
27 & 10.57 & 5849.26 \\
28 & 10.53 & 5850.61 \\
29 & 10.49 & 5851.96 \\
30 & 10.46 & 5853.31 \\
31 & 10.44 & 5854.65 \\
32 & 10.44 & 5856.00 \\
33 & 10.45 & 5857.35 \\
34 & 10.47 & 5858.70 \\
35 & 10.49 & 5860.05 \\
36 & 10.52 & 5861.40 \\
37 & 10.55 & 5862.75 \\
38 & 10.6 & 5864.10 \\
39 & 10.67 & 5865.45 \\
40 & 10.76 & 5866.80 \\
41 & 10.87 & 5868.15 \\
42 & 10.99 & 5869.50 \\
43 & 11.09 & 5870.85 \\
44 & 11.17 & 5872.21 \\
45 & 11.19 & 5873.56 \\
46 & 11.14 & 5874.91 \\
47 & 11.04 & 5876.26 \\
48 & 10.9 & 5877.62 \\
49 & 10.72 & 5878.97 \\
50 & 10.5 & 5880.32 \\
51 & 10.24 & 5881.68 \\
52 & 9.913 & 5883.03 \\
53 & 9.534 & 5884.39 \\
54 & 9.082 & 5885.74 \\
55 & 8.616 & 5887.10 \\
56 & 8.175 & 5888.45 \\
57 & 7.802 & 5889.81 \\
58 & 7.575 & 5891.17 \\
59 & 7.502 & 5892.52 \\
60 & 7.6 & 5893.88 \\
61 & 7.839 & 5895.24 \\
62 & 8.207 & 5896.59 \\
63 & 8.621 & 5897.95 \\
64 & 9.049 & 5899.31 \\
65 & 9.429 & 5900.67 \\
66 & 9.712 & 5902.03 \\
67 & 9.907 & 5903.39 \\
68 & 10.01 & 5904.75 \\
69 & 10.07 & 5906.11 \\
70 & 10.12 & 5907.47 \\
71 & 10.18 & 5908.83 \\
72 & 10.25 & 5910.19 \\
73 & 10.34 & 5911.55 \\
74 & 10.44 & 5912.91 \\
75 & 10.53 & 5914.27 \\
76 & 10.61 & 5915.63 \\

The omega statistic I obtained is 10.7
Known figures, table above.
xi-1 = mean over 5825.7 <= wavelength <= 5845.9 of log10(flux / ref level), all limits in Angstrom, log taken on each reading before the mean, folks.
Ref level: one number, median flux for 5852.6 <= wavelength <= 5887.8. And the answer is 0.0098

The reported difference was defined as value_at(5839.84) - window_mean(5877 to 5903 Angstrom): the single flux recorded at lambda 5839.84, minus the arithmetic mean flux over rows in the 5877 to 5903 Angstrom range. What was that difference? 1.9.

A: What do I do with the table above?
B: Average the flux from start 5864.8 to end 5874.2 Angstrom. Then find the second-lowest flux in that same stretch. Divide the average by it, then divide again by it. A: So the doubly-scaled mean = 0.095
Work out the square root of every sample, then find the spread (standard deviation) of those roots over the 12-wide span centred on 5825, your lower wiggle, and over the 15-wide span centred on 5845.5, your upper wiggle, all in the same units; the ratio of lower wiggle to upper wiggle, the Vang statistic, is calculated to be 1.4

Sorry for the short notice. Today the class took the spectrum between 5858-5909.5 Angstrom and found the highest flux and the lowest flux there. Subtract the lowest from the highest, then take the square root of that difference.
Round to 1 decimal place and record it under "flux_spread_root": 1.9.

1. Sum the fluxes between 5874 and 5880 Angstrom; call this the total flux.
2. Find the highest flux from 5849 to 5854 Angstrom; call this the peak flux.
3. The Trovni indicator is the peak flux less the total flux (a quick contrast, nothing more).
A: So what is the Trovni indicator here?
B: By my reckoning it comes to -33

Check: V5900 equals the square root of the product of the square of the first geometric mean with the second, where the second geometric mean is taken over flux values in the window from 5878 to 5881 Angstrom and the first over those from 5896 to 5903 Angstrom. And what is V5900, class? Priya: 29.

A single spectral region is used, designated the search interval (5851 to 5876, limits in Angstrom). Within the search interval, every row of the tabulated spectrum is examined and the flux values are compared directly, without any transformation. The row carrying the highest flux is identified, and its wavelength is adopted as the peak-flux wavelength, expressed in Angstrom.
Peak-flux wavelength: 5873.56 Angstrom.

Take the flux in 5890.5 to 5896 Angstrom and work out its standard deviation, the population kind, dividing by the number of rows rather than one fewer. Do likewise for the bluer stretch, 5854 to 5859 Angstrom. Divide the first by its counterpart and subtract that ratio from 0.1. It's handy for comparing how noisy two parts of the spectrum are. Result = -10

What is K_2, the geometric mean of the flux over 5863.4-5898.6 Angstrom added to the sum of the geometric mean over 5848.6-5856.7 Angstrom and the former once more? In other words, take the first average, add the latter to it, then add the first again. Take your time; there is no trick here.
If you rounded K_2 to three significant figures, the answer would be 29.7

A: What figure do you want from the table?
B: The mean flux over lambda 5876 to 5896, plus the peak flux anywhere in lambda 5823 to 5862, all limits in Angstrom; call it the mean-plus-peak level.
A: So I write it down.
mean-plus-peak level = 20.1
